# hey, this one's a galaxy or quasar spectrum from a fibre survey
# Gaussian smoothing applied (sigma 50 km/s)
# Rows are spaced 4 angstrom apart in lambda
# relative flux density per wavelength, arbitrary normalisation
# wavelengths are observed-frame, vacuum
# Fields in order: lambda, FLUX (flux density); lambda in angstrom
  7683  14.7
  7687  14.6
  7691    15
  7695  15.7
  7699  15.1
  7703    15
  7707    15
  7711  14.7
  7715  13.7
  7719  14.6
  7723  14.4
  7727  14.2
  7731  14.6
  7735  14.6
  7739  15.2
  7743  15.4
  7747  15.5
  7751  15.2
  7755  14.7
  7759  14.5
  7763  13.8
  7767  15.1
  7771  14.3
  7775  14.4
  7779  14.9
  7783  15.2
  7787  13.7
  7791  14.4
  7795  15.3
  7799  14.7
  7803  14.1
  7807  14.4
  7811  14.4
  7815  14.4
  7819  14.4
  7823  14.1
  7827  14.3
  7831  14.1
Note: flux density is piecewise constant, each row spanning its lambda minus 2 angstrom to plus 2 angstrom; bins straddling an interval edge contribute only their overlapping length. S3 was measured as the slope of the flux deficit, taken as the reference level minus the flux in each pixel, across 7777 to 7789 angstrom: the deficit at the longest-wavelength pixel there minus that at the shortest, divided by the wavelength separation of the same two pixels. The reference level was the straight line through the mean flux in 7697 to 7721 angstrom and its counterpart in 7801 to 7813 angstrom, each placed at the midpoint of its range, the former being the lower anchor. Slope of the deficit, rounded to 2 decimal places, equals 0.15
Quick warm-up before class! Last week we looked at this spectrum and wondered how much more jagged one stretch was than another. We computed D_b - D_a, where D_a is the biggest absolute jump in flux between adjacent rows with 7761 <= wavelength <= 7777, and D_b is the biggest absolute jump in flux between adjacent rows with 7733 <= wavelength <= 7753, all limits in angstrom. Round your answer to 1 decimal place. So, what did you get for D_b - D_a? -0.7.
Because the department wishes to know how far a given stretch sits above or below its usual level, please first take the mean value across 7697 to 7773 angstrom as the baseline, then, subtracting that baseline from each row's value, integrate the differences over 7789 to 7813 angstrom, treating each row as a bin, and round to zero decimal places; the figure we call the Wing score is -4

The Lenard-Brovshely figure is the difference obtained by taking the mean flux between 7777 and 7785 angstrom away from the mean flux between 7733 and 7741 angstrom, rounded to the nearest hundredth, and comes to -0.15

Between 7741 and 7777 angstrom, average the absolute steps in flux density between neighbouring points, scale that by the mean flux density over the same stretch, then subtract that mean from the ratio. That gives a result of -14.7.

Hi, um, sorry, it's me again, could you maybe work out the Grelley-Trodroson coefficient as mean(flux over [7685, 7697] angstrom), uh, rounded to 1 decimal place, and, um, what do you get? 15.1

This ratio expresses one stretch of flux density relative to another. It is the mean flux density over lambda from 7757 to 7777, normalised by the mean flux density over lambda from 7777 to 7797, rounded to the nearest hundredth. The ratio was 0.98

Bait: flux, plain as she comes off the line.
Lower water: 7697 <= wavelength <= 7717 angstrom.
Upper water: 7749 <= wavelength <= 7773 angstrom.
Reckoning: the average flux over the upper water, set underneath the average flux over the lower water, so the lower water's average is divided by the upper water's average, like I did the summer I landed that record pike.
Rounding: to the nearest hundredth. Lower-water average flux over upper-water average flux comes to 1.01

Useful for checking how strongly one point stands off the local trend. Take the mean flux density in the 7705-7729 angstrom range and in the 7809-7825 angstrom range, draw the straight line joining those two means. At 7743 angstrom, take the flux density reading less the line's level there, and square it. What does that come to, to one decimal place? 1.0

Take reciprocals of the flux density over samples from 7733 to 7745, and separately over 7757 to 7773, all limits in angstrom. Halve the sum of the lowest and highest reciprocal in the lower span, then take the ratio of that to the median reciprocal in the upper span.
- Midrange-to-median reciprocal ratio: 0.961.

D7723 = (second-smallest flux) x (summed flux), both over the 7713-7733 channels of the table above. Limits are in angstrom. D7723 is 1015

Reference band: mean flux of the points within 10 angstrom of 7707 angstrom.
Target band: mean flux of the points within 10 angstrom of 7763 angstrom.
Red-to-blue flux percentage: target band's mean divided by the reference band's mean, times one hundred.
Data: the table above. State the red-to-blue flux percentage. 99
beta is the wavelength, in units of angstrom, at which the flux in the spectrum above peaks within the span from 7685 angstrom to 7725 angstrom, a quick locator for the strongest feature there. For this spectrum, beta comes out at 7695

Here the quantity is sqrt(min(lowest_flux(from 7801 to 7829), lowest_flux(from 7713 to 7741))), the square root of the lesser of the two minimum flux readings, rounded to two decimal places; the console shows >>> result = 3.70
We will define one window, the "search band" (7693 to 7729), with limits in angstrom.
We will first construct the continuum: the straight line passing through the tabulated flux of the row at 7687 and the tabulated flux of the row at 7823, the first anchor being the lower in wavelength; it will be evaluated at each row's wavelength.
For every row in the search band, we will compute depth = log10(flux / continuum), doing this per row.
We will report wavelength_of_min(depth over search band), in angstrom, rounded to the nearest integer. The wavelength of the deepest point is 7715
